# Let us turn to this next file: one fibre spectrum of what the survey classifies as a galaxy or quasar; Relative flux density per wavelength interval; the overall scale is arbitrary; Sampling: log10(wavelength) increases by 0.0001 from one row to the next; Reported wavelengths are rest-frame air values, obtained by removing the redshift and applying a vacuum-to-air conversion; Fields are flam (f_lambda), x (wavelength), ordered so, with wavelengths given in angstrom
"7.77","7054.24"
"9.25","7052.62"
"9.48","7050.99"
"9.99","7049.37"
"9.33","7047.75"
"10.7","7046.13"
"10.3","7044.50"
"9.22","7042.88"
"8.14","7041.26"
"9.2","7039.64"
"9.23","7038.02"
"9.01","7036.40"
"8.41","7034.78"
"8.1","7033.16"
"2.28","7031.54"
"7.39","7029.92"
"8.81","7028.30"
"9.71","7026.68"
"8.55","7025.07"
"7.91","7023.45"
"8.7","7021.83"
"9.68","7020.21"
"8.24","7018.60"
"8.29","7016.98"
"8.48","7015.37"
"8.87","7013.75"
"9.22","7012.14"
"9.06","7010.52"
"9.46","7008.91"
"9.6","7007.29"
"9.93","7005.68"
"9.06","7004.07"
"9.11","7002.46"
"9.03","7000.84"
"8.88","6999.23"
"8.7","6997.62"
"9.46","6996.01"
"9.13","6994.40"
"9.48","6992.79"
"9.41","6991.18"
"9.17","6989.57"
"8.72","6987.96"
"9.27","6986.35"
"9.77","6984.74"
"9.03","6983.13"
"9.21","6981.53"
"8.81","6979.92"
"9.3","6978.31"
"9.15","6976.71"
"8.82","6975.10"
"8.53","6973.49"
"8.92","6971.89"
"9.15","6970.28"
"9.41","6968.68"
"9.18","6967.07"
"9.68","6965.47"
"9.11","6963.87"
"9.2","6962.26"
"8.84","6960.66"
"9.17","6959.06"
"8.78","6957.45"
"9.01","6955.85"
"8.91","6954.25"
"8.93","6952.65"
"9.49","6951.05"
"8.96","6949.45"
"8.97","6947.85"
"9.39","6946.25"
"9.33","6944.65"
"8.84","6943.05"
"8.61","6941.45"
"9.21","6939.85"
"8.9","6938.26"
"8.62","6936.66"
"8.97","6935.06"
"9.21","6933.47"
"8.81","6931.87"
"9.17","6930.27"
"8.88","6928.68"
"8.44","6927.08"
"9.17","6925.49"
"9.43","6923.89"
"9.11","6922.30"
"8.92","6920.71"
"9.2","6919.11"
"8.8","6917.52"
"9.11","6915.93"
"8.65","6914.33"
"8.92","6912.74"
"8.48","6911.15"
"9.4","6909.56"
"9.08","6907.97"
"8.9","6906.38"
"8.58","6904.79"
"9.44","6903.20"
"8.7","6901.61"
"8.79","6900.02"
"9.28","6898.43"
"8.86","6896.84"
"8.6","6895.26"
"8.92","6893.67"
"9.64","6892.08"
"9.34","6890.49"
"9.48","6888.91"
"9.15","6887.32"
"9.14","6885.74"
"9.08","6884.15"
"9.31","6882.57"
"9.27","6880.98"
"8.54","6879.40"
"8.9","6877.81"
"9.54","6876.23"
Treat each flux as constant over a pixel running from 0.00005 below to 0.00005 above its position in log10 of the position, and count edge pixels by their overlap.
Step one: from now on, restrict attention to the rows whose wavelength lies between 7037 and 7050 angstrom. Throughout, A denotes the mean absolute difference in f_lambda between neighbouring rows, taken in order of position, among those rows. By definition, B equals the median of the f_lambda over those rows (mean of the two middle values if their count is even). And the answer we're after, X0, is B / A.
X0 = 11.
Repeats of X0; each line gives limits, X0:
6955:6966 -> 28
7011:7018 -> 28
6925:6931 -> 19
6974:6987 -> 23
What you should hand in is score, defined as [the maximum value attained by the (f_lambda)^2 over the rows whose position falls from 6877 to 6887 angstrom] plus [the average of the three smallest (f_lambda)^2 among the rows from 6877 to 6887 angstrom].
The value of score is 165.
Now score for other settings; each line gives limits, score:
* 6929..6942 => 160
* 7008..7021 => 163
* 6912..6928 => 163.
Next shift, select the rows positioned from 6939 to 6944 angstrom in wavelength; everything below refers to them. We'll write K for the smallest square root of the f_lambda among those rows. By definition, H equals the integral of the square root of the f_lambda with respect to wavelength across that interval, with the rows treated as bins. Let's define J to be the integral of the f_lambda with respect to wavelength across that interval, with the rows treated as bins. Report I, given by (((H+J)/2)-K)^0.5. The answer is 5.18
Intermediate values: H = 14.92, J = 44.5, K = 2.93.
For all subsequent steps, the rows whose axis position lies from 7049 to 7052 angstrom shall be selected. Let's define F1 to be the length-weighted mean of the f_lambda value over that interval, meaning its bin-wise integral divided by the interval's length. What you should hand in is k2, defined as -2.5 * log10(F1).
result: -2.46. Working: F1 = 9.7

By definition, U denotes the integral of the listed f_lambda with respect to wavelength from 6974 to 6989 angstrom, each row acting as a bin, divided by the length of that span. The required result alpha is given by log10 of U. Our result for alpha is 0.959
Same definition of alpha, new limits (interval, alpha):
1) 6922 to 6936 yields 0.955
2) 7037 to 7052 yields 0.978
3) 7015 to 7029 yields 0.940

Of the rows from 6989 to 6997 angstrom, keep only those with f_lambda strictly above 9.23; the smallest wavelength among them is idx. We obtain 6991.18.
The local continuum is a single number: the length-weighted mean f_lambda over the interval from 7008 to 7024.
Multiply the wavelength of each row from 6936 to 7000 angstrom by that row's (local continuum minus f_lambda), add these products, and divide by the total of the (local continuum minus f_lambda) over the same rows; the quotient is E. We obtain 6971.8 angstrom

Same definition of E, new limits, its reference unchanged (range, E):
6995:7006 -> 7002.4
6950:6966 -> 6959.4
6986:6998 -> 6991.9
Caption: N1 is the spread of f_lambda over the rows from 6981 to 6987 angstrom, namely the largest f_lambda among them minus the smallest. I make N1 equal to 0.7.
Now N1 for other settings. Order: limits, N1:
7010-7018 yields 0.9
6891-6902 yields 1.0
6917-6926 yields 0.6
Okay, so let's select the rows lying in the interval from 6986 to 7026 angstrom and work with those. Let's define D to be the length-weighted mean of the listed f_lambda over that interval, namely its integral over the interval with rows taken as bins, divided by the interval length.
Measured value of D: 9.02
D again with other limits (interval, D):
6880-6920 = 9.04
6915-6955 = 9.01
